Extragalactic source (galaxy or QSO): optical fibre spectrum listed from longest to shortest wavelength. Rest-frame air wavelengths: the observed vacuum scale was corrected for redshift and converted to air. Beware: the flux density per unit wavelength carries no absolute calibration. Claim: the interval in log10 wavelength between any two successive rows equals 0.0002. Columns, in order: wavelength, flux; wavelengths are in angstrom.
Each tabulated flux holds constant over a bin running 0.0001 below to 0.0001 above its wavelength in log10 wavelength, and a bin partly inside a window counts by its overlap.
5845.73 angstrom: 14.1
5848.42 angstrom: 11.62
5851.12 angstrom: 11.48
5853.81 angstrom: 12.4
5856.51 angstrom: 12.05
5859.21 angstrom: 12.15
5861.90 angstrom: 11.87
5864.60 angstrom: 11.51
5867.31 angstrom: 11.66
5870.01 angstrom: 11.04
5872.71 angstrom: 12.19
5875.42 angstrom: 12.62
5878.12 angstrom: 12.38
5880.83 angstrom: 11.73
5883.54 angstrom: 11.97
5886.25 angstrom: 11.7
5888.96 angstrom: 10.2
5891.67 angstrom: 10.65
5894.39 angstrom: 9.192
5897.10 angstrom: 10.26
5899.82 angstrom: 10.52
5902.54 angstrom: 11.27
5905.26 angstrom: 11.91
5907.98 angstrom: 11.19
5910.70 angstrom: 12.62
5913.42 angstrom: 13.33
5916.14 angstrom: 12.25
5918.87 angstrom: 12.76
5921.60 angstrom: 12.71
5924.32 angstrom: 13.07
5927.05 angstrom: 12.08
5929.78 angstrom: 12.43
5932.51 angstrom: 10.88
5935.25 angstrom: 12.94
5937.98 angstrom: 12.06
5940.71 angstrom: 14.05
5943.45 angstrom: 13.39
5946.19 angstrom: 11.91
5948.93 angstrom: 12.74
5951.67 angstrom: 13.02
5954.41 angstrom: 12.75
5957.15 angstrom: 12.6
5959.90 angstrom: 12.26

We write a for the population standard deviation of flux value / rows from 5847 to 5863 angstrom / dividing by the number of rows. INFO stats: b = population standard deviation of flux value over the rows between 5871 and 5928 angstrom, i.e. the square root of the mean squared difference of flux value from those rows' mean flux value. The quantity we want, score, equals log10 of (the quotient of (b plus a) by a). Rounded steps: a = 0.3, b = 1.05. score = 0.64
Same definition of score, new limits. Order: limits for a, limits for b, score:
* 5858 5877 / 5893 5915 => 0.56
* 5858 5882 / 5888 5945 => 0.57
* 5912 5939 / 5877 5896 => 0.41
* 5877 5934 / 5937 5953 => 0.23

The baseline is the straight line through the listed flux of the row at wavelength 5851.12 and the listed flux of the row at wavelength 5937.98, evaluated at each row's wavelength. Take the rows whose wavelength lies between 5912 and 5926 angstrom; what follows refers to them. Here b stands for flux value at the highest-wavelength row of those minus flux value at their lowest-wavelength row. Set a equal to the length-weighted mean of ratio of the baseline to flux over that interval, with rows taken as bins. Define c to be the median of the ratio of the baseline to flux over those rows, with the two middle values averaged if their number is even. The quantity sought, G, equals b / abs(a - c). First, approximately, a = 0.93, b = -0.3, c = 0.94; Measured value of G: -118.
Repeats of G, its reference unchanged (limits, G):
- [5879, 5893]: -27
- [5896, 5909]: 70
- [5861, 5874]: 133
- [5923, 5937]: -8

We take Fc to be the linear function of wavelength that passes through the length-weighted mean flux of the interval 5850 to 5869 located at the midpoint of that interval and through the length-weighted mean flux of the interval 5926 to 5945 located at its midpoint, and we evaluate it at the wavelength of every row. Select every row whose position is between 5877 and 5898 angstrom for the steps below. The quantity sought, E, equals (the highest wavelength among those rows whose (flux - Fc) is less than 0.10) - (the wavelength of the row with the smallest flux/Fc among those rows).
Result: 2.7 angstrom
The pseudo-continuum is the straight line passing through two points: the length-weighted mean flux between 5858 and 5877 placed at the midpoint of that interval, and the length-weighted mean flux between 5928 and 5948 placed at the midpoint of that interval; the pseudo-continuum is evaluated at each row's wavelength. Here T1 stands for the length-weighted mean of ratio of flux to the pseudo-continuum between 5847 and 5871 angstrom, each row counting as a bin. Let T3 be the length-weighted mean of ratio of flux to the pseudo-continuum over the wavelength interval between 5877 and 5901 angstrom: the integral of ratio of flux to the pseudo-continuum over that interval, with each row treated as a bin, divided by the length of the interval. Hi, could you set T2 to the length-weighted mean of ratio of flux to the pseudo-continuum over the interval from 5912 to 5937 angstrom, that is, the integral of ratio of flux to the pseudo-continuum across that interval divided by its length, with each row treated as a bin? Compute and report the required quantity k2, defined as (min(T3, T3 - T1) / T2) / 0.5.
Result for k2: -0.18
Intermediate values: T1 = 1.00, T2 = 1.008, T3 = 0.91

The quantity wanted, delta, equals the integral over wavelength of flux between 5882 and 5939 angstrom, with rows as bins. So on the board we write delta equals 668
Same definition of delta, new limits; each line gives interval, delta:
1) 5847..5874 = 319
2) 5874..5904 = 334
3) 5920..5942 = 276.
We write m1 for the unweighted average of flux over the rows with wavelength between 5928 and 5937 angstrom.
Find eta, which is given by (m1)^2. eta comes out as 146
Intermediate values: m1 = 12.1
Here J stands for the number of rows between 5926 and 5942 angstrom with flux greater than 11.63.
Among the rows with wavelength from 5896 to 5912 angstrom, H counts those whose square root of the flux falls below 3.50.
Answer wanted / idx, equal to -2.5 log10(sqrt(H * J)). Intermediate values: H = 5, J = 5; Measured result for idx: -1.75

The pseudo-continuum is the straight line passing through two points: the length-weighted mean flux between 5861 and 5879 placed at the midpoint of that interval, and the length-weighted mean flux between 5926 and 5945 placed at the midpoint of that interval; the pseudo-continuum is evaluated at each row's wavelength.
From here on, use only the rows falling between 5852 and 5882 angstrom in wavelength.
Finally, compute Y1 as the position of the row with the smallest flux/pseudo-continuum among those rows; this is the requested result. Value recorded 5870.01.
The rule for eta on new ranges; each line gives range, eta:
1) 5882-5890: 127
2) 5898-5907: 126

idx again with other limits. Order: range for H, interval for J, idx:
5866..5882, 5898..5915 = -1.35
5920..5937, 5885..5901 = -0.38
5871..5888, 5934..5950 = -1.73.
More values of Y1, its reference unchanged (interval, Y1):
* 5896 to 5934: 5897.10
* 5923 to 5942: 5932.51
